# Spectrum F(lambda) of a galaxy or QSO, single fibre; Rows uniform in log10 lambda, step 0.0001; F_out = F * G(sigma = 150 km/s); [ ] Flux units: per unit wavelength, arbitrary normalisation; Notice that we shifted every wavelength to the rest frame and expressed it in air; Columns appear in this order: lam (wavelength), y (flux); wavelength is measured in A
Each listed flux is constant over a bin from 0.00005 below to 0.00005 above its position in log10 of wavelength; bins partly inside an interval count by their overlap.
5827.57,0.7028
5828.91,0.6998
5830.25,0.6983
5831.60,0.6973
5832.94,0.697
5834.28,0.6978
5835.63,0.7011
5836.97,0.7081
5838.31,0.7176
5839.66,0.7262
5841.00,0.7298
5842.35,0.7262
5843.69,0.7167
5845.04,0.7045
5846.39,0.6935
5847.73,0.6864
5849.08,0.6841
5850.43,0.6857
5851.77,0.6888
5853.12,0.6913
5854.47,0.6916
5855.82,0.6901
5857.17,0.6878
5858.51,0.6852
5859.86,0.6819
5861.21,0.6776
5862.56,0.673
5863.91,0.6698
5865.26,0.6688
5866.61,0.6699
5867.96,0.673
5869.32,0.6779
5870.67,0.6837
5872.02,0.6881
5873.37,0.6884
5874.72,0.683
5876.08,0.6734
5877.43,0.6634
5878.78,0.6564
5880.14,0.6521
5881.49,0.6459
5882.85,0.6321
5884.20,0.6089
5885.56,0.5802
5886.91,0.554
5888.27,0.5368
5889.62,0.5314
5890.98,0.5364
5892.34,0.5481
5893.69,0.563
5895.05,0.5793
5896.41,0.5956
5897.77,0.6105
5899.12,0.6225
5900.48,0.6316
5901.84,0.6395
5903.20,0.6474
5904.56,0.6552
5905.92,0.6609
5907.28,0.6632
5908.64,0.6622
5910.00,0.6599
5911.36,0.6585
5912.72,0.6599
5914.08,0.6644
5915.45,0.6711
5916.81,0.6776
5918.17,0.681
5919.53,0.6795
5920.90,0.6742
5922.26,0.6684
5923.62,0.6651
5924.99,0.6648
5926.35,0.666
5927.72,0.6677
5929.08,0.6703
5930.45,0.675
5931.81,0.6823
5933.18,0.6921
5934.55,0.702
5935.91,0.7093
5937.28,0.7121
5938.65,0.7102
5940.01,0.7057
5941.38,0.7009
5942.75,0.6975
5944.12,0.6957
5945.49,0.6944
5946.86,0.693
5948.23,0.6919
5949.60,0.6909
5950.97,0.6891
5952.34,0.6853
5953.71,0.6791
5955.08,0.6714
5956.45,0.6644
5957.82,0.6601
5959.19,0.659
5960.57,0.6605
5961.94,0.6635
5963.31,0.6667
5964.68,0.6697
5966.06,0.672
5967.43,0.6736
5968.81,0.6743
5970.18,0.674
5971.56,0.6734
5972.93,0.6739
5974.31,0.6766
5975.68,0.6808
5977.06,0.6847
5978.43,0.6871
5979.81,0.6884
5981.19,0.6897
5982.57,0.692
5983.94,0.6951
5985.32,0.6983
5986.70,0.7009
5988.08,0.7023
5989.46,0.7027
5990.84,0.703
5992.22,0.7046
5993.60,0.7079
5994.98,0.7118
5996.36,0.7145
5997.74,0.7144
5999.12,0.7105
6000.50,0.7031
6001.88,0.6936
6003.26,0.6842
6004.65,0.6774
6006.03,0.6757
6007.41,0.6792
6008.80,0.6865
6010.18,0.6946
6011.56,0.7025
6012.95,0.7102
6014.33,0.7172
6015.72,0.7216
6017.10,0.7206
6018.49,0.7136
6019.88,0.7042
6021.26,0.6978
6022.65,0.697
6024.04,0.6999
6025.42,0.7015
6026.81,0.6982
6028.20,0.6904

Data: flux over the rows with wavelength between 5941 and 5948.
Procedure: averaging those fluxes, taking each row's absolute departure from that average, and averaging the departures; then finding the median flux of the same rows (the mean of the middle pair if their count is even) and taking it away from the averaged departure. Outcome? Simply -0.693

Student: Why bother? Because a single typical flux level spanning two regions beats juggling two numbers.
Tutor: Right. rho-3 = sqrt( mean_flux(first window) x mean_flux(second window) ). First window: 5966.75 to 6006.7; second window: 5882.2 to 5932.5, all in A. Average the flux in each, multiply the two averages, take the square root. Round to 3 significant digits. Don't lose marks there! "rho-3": 0.662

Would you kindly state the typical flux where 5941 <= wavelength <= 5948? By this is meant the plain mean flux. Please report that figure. 0.70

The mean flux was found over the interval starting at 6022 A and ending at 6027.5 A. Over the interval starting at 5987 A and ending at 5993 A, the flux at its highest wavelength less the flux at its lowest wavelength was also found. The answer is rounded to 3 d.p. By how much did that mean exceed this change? 0.697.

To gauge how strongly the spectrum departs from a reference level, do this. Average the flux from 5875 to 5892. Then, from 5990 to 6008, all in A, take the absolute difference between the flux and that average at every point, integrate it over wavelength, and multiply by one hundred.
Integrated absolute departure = 166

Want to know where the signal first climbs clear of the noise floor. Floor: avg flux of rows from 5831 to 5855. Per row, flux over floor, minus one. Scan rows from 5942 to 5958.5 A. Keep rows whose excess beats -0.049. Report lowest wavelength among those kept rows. 5942.75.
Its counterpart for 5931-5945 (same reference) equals 5931.81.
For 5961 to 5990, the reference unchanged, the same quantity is 5964.68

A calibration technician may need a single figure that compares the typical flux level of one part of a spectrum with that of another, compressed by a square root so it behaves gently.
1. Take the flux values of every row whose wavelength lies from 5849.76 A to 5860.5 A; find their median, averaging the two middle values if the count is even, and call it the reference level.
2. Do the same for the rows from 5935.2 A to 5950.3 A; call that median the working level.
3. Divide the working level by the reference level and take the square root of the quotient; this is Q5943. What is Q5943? 1.01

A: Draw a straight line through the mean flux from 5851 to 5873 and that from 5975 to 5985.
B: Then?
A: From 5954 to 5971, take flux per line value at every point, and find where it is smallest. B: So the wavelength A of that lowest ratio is 5959.19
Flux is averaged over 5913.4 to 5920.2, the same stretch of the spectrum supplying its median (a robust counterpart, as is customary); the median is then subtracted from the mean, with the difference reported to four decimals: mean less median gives -0.0029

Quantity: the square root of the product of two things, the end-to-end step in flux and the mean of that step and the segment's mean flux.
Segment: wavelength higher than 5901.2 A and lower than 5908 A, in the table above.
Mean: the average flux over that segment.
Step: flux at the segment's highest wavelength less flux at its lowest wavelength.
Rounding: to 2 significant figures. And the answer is 0.090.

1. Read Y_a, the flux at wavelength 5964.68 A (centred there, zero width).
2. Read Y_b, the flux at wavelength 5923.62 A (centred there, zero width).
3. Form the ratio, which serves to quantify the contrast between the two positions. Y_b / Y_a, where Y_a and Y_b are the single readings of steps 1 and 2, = 0.993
